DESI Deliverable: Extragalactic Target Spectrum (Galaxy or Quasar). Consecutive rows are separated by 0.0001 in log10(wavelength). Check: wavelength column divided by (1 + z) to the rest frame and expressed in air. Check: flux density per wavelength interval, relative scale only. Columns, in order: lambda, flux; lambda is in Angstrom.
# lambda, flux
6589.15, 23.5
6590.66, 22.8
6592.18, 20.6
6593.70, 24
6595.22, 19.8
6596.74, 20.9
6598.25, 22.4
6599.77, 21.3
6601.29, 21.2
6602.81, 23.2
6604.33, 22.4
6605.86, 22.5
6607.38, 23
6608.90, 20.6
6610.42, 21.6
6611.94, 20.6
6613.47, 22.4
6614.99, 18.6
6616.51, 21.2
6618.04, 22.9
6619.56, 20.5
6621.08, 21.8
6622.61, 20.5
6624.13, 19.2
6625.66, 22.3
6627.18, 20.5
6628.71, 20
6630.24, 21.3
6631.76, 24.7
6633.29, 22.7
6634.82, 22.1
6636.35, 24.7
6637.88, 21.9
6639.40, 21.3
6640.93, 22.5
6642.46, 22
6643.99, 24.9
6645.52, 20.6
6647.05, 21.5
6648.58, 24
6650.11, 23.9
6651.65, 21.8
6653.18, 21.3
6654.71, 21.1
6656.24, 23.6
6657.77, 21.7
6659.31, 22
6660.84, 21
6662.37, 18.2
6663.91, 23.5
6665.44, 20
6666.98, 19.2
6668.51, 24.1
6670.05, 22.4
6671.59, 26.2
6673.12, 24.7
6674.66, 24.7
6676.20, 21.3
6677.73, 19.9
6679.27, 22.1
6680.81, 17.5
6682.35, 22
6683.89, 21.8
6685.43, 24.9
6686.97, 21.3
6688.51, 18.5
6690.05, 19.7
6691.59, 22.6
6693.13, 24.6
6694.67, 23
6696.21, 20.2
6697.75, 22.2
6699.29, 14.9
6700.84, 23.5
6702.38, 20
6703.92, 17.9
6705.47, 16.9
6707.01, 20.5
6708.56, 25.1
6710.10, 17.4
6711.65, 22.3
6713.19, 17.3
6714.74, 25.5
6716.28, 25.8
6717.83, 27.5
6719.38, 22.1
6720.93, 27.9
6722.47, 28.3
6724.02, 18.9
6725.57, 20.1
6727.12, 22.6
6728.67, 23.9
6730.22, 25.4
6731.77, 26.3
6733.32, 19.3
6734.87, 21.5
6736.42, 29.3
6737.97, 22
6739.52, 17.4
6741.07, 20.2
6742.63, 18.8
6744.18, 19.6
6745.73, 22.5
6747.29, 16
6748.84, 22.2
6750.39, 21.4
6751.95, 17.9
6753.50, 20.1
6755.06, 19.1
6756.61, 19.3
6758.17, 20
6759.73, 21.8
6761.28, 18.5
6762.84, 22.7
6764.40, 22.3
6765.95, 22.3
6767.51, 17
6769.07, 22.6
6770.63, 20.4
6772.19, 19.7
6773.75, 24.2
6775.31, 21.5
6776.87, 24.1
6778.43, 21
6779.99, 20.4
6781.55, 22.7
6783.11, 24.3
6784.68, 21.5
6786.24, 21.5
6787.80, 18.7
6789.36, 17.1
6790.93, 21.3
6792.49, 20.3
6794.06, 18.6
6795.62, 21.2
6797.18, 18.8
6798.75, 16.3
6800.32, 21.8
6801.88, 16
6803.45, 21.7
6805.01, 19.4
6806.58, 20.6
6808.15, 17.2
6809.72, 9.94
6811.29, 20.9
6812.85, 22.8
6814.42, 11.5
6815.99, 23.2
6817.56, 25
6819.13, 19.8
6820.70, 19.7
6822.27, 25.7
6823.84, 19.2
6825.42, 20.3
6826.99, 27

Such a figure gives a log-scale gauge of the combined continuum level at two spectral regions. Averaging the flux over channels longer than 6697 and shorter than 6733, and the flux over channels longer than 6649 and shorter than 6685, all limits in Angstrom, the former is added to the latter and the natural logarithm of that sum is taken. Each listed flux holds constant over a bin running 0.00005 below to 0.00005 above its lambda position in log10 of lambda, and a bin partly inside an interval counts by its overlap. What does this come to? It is 3.79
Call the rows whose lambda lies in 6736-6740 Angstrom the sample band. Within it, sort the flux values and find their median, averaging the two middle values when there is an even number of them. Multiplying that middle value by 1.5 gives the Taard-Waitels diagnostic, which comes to 33.0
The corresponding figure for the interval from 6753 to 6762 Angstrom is 29.5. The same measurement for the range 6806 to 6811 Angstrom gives 25.8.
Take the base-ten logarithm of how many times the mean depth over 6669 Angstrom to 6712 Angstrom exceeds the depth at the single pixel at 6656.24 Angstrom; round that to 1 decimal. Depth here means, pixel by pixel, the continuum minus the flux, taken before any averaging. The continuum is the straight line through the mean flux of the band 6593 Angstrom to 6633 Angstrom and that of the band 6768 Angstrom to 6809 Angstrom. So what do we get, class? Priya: -0.9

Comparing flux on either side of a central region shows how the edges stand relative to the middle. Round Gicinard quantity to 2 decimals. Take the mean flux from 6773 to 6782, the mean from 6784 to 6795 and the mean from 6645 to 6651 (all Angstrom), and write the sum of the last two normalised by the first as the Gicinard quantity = 1.90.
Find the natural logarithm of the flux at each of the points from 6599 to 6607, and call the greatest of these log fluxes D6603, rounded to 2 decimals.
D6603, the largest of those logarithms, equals 3.14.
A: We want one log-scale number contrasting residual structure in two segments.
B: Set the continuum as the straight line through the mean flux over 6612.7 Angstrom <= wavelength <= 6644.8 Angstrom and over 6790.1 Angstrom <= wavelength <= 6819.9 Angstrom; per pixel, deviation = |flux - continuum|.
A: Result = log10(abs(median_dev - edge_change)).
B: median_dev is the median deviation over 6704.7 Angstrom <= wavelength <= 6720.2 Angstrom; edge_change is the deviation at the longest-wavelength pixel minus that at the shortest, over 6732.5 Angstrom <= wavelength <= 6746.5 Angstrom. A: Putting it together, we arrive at 0.34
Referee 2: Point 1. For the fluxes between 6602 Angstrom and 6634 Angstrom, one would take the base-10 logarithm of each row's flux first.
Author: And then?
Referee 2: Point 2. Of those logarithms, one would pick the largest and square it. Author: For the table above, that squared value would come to 1.94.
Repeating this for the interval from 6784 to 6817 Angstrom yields 1.86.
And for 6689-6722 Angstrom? 2.09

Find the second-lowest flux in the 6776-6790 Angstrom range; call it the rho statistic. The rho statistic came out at 18.7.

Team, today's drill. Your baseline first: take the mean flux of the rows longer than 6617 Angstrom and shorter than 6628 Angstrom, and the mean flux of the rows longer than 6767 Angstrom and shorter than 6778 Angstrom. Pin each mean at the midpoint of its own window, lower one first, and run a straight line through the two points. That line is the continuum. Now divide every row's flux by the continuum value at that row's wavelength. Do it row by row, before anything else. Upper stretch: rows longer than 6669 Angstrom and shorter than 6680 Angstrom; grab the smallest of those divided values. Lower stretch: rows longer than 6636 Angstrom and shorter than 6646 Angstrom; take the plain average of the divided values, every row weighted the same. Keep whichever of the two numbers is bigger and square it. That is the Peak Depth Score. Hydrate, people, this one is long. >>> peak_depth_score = 1.14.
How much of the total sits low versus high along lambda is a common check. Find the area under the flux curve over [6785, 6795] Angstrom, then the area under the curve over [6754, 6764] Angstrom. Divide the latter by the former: 1.03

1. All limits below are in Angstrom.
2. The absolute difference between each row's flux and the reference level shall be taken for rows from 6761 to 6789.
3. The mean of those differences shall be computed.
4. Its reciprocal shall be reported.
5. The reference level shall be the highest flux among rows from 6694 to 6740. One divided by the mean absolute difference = 0.127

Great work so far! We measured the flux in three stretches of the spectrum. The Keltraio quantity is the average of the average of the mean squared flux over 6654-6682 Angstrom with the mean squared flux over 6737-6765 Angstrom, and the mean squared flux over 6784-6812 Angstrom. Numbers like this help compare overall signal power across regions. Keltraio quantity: 408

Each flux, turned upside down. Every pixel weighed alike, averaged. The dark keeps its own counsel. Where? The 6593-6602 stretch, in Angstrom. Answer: 0.0465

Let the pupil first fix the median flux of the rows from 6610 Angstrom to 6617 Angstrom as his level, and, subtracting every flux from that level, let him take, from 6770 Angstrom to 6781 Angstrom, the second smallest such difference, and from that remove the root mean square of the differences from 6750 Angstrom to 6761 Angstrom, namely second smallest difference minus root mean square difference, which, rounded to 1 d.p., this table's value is -4.7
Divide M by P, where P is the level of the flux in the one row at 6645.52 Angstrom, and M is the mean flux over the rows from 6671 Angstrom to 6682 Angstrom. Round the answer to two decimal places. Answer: 1.08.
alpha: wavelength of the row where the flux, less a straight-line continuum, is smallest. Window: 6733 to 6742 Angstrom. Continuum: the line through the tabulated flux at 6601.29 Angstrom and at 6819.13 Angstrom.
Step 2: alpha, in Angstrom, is 6739.52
